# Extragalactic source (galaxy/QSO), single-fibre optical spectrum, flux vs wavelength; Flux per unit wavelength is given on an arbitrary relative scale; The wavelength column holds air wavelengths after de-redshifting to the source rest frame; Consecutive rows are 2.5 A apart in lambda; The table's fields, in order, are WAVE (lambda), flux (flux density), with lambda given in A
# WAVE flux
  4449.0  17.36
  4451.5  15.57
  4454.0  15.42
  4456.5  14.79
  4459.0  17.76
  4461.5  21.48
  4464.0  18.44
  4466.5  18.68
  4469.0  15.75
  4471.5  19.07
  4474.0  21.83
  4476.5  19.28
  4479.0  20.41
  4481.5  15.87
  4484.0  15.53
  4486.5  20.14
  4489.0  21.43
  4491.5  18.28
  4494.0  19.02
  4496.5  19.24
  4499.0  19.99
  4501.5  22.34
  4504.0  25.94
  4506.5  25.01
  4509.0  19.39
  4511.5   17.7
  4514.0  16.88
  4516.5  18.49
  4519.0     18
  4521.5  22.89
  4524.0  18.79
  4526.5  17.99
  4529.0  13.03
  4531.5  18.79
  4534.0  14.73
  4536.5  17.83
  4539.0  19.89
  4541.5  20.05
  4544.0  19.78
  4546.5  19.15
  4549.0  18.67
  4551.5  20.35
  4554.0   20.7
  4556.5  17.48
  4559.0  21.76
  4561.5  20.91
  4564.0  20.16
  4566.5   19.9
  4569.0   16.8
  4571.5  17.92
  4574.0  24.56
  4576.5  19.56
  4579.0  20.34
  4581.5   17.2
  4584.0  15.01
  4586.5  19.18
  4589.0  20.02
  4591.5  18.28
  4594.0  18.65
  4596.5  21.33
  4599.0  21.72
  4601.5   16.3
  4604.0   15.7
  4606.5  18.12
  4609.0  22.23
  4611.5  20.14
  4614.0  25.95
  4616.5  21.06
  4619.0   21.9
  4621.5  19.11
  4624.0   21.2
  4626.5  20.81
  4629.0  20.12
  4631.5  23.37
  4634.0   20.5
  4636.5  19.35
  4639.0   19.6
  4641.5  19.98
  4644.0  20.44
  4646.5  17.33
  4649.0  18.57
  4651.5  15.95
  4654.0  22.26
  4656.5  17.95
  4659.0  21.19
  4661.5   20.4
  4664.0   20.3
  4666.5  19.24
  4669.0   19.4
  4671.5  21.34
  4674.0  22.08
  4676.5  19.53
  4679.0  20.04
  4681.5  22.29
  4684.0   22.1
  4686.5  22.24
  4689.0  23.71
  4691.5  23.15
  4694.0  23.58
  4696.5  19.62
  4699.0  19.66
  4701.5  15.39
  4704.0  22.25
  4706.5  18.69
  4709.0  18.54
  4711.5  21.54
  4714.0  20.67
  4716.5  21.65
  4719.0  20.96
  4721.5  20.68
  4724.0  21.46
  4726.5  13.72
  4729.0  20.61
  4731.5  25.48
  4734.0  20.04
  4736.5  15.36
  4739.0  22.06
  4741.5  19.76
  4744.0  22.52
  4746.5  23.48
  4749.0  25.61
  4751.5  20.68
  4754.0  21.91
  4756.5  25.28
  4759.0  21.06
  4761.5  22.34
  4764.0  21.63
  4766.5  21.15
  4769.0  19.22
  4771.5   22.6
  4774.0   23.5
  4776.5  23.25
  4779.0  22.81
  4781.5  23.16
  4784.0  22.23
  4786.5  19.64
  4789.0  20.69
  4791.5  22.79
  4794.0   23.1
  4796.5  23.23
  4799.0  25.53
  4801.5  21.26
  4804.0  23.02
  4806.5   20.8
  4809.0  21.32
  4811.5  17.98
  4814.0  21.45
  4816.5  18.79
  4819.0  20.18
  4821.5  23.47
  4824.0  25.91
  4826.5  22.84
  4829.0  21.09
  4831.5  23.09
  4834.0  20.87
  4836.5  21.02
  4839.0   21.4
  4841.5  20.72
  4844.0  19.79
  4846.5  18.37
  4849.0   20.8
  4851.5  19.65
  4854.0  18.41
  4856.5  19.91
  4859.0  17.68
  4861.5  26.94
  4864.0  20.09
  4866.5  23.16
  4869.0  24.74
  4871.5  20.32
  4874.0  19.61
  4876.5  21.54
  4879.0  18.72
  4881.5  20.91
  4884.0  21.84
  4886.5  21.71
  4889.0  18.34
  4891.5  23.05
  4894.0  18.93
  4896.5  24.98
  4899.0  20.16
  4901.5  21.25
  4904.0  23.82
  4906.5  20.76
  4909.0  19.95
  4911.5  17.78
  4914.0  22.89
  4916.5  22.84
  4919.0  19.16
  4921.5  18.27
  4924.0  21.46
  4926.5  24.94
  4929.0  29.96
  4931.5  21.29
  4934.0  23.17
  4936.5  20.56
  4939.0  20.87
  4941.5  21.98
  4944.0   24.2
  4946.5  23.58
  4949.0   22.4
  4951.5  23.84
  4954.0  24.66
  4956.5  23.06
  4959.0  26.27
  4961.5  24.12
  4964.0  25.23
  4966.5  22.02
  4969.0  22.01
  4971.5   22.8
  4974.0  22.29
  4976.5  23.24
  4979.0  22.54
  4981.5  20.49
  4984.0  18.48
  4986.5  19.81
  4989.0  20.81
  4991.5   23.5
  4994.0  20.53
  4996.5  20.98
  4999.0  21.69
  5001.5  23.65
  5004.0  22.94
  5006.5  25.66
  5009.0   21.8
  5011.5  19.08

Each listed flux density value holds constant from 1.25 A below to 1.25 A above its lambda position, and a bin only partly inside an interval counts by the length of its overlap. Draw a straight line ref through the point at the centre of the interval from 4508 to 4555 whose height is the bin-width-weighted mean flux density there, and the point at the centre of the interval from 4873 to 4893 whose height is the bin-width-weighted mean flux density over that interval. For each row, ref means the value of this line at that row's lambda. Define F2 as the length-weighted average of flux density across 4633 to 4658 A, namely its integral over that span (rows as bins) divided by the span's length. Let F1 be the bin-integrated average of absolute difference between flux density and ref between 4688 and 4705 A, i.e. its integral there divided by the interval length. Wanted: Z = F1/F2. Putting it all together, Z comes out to 0.139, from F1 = 2.7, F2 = 19.2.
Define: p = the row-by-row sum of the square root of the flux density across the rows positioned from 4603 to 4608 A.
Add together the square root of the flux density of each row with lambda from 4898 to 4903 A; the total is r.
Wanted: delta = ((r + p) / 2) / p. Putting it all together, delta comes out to 1.05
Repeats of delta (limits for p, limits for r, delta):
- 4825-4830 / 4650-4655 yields 0.96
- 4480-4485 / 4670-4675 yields 1.09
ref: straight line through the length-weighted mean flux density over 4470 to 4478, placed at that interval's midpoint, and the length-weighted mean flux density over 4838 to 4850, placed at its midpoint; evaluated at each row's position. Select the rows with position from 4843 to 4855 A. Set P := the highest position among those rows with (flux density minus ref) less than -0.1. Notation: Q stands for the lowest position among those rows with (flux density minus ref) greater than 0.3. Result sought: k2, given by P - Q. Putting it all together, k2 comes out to 5.0 A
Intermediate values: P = 4854.0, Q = 4849.0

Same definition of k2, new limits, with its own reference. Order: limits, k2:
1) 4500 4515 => 12.5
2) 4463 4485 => 10.0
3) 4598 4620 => 7.5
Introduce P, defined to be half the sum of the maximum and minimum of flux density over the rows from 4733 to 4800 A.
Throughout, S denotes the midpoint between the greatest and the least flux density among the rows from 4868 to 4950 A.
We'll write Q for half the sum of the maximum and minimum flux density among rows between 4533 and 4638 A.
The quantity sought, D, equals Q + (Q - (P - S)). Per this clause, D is 44.1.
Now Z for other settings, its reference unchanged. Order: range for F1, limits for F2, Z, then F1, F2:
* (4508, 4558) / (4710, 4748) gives 0.070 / 1.4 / 20.7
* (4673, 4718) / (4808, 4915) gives 0.097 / 2.1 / 21.1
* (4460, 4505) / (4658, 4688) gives 0.102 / 2.1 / 20.9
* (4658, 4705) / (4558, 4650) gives 0.095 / 1.9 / 19.9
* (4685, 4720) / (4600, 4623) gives 0.106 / 2.1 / 20.1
